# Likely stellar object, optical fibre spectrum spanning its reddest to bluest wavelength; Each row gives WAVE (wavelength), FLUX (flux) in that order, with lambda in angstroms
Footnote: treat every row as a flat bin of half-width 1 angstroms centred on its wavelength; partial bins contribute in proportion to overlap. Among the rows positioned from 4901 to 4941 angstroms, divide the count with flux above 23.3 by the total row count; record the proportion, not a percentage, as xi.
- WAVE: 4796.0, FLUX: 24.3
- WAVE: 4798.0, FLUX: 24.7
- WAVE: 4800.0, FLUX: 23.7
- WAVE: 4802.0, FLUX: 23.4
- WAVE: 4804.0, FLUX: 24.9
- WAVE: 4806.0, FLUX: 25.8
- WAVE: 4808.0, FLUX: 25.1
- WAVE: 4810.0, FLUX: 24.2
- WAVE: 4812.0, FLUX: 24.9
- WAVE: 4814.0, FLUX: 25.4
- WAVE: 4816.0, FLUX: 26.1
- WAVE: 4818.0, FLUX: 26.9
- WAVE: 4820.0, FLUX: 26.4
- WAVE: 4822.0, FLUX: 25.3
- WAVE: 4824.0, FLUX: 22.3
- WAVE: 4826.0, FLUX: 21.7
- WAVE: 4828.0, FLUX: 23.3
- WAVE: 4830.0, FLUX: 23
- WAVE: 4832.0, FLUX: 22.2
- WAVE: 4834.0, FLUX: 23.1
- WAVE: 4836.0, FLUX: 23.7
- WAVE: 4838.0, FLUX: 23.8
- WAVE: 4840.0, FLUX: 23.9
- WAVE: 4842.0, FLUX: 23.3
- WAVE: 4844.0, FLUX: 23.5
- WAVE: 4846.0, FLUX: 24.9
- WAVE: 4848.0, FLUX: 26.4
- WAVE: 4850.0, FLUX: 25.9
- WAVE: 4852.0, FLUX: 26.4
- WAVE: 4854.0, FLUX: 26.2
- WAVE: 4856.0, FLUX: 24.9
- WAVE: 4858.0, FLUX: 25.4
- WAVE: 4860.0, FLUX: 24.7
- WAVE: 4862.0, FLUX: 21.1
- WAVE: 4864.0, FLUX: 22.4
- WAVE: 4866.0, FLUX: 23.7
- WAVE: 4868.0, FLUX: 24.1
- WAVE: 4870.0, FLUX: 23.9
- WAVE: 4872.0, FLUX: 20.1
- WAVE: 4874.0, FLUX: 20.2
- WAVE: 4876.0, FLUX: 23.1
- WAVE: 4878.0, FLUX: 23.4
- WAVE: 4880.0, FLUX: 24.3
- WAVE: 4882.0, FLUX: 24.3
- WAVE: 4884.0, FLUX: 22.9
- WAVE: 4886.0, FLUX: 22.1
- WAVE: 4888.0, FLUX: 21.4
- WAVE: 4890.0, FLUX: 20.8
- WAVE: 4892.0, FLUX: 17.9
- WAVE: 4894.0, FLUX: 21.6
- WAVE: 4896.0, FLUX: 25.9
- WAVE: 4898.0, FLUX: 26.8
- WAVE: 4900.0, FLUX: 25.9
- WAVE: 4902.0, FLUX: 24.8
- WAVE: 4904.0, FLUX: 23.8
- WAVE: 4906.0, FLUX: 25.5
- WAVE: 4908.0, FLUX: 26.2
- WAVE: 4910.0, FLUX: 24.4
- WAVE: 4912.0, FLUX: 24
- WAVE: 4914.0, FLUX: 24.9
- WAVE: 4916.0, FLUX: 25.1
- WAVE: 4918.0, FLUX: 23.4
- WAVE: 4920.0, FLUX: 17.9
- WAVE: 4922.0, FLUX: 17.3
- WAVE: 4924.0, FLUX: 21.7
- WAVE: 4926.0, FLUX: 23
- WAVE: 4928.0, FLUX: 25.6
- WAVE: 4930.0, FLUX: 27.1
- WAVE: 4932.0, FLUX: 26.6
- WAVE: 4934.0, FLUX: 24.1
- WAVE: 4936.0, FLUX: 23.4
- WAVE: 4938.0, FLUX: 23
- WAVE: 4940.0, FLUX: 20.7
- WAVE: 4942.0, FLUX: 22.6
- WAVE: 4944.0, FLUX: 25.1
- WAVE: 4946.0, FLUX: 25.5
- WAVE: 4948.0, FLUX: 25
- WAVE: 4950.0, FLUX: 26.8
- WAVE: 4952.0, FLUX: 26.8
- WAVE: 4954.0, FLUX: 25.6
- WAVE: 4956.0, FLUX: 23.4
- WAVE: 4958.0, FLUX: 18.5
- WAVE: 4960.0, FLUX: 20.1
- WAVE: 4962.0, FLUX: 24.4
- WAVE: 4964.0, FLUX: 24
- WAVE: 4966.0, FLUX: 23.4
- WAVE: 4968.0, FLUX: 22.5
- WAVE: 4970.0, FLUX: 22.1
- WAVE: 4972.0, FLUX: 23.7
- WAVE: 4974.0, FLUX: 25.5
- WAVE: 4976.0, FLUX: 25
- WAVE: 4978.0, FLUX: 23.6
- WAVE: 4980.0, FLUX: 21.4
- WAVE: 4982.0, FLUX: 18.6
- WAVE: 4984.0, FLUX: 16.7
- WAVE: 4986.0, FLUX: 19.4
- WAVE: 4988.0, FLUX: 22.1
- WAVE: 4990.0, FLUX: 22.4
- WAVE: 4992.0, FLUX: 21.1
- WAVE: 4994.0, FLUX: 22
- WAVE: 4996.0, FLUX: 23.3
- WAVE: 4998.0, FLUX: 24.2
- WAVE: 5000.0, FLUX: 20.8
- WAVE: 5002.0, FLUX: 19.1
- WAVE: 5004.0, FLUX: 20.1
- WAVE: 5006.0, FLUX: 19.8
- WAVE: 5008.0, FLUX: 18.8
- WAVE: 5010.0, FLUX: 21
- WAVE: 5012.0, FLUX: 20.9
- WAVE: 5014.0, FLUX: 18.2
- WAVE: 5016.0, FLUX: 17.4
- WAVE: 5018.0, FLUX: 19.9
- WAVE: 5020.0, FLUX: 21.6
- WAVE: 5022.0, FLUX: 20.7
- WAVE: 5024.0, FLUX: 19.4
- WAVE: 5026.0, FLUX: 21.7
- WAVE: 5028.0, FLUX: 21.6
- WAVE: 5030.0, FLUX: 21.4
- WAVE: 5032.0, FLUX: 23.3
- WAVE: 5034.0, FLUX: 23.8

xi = 0.70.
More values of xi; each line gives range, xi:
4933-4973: 0.65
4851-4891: 0.55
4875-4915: 0.65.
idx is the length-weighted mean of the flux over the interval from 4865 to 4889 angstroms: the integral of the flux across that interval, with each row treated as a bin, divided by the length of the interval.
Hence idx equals 22.8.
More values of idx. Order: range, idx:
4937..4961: 23.6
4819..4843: 23.5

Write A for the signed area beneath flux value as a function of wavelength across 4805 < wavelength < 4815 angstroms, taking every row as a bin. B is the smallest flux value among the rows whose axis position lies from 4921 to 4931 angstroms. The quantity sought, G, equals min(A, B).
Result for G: 17.3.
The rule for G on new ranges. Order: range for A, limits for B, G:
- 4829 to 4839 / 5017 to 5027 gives 19.4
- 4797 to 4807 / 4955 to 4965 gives 18.5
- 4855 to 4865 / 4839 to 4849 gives 23.3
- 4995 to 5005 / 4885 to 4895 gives 17.9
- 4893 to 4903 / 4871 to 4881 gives 20.1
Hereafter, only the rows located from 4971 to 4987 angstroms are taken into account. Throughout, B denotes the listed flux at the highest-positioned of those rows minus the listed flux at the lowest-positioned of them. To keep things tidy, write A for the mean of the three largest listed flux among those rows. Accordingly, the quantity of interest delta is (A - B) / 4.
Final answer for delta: 7.3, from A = 24.7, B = -4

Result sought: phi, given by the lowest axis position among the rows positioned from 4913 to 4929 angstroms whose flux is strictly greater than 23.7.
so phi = 4914.0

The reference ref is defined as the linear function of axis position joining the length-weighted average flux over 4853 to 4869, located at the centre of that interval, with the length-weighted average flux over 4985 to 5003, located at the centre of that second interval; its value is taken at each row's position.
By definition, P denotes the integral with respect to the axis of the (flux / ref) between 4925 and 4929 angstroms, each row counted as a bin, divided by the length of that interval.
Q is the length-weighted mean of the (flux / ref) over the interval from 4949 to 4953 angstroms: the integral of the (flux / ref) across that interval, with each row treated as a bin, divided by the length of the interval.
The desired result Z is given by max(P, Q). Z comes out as 1.197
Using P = 1.06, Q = 1.20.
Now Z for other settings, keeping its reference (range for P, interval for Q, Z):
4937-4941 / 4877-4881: 1.005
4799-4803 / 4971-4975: 1.119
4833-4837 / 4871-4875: 0.953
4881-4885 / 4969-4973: 1.040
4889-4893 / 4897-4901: 1.128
